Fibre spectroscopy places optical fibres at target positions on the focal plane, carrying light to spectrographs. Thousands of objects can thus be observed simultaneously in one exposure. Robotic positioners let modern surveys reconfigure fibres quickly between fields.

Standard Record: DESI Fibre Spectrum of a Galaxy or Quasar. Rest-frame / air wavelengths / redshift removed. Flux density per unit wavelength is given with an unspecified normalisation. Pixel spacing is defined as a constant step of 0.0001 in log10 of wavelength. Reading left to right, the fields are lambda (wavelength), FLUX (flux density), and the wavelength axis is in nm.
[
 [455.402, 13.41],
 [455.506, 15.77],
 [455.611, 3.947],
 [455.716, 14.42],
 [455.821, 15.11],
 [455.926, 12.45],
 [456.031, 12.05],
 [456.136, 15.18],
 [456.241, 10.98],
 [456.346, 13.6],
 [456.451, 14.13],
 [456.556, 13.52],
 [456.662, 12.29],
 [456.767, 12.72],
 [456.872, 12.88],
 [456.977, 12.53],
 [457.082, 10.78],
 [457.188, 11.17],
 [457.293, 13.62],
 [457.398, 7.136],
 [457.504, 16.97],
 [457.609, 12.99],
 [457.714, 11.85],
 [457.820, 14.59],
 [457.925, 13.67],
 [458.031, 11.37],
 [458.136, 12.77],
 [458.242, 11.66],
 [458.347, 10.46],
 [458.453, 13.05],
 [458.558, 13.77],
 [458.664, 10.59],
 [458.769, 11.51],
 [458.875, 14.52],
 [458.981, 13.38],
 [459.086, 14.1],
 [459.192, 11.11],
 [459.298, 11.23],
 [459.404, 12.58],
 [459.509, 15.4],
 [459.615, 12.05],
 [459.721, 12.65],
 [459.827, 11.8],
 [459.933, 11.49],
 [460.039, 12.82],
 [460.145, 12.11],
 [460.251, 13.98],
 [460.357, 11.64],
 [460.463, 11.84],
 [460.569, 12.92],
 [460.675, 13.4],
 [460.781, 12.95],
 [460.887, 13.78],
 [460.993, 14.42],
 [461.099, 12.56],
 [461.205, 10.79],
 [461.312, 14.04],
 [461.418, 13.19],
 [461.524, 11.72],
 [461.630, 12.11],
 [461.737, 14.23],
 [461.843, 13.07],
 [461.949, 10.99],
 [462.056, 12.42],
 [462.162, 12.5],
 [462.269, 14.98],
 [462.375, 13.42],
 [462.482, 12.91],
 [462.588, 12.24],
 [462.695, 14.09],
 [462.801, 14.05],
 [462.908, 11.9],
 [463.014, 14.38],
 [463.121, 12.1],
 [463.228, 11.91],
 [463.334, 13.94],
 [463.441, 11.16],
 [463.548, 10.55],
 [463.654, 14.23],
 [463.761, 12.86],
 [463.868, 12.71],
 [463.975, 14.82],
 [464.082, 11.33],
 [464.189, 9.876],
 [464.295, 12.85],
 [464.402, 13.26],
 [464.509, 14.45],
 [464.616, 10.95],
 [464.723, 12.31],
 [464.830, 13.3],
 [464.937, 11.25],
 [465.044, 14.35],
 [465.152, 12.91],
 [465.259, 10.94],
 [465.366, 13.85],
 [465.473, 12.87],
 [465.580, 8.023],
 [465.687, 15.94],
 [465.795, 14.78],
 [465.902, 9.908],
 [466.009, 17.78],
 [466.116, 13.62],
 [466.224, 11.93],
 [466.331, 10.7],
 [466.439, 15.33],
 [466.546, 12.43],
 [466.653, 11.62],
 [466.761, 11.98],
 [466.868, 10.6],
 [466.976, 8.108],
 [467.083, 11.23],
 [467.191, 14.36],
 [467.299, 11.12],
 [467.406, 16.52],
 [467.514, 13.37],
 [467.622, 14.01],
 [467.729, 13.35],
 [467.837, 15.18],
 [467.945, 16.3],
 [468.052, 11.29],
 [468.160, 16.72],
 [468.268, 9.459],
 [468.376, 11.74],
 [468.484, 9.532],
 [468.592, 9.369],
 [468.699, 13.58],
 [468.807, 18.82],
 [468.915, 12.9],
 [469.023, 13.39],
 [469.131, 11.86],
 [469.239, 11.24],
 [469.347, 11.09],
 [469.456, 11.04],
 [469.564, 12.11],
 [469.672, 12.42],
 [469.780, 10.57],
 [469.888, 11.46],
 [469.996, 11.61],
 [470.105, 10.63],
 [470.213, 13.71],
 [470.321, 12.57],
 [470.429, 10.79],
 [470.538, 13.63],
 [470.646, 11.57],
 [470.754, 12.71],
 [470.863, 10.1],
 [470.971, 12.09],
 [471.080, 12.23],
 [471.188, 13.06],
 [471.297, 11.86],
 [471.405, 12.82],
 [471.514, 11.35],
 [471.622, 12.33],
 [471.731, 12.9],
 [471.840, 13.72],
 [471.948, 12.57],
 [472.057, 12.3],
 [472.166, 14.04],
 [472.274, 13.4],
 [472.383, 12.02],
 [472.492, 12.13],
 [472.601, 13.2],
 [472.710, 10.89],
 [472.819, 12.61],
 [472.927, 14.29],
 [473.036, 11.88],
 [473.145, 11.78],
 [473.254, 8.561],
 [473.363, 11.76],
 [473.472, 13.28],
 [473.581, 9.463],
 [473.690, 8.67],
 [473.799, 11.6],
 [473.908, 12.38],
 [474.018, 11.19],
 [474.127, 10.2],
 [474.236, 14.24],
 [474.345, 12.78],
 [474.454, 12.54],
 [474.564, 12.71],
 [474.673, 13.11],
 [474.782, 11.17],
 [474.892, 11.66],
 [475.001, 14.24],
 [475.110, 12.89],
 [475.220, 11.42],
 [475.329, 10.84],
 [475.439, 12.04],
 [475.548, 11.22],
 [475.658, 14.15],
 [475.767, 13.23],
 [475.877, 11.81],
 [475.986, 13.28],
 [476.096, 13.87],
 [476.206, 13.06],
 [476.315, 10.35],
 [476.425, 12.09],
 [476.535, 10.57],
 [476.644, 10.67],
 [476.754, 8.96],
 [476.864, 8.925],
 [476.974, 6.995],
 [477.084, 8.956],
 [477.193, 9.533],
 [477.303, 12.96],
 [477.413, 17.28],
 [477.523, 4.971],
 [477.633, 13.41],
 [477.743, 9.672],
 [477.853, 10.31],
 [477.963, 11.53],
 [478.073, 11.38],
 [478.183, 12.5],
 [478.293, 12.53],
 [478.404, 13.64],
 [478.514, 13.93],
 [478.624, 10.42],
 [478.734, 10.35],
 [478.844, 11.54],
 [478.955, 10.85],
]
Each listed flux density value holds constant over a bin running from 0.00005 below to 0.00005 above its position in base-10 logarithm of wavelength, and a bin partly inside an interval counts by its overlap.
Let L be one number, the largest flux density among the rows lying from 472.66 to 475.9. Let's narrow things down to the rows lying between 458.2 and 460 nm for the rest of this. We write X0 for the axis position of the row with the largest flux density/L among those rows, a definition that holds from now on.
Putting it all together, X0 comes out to 459.509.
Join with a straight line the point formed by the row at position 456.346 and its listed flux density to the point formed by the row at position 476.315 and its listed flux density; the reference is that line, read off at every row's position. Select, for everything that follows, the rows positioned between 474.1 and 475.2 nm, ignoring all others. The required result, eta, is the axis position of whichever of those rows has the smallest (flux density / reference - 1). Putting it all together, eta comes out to 474.127 nm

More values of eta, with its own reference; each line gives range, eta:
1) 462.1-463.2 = 462.908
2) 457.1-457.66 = 457.398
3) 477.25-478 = 477.523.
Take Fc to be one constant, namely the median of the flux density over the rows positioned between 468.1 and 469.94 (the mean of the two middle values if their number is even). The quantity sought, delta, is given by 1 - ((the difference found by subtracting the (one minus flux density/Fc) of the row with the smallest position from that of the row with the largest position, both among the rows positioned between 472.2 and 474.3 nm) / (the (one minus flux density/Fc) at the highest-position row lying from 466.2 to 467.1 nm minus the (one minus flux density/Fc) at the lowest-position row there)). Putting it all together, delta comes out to 2.2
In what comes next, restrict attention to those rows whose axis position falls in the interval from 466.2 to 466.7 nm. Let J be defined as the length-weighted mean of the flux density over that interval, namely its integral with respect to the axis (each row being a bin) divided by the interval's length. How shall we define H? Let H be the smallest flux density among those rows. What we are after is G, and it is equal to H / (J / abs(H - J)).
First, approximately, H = 10.7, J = 12.46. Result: 1.5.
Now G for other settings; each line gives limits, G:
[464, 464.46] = 1.8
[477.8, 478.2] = 0.9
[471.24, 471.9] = 1.0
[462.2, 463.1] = 1.4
